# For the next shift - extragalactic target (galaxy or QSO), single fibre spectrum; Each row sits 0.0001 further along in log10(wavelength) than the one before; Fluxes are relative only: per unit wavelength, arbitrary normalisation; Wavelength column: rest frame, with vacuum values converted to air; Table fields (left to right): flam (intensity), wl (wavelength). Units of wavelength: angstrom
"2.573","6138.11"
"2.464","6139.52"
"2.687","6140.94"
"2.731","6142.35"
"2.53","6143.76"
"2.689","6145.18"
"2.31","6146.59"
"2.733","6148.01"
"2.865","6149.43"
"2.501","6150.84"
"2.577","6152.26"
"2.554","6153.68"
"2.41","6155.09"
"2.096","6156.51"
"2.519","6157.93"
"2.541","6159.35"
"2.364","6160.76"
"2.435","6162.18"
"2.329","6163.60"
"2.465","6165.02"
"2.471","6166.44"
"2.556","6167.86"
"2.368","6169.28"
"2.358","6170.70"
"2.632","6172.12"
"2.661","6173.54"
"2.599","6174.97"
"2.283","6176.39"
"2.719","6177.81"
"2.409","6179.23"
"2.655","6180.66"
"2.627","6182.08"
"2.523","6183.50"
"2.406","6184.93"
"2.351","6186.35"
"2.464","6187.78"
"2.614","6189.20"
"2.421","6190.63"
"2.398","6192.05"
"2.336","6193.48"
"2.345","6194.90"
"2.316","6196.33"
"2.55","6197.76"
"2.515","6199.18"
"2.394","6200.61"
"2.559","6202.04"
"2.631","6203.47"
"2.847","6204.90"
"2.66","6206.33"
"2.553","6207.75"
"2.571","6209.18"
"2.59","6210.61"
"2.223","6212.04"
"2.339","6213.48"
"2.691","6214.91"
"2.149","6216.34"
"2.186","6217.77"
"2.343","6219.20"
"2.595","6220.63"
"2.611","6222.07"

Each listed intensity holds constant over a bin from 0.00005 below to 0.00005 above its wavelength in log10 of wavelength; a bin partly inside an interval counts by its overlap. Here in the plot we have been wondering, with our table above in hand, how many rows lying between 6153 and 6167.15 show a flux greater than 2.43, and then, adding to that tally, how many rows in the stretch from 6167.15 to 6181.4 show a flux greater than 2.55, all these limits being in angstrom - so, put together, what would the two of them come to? 12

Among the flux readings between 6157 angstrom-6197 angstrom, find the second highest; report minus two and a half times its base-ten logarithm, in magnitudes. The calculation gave -1.06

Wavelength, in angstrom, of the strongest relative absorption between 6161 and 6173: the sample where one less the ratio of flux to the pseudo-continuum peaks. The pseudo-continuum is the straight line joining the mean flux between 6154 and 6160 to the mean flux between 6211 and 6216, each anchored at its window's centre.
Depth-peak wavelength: 6163.60 angstrom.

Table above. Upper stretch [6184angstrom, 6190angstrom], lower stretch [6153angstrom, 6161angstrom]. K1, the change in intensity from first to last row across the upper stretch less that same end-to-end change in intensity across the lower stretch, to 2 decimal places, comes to 0.40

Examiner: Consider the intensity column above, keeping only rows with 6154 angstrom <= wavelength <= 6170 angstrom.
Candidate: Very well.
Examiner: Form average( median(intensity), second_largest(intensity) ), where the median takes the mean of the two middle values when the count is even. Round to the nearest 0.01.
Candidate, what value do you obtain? 2.49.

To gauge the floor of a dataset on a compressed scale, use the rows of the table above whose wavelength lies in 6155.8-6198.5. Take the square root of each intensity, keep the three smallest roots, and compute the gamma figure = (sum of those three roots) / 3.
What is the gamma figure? 1.49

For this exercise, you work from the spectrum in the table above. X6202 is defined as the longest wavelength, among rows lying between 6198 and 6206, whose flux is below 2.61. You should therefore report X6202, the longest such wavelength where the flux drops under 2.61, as 6202.04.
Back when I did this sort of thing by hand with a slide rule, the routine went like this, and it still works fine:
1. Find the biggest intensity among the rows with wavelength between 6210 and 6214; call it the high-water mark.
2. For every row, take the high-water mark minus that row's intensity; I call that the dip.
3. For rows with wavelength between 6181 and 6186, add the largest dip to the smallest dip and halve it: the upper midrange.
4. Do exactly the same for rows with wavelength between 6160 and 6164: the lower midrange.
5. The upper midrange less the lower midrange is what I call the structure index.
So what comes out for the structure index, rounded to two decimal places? -0.13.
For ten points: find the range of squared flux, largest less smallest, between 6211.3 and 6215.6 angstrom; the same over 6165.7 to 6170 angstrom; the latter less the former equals -1.4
